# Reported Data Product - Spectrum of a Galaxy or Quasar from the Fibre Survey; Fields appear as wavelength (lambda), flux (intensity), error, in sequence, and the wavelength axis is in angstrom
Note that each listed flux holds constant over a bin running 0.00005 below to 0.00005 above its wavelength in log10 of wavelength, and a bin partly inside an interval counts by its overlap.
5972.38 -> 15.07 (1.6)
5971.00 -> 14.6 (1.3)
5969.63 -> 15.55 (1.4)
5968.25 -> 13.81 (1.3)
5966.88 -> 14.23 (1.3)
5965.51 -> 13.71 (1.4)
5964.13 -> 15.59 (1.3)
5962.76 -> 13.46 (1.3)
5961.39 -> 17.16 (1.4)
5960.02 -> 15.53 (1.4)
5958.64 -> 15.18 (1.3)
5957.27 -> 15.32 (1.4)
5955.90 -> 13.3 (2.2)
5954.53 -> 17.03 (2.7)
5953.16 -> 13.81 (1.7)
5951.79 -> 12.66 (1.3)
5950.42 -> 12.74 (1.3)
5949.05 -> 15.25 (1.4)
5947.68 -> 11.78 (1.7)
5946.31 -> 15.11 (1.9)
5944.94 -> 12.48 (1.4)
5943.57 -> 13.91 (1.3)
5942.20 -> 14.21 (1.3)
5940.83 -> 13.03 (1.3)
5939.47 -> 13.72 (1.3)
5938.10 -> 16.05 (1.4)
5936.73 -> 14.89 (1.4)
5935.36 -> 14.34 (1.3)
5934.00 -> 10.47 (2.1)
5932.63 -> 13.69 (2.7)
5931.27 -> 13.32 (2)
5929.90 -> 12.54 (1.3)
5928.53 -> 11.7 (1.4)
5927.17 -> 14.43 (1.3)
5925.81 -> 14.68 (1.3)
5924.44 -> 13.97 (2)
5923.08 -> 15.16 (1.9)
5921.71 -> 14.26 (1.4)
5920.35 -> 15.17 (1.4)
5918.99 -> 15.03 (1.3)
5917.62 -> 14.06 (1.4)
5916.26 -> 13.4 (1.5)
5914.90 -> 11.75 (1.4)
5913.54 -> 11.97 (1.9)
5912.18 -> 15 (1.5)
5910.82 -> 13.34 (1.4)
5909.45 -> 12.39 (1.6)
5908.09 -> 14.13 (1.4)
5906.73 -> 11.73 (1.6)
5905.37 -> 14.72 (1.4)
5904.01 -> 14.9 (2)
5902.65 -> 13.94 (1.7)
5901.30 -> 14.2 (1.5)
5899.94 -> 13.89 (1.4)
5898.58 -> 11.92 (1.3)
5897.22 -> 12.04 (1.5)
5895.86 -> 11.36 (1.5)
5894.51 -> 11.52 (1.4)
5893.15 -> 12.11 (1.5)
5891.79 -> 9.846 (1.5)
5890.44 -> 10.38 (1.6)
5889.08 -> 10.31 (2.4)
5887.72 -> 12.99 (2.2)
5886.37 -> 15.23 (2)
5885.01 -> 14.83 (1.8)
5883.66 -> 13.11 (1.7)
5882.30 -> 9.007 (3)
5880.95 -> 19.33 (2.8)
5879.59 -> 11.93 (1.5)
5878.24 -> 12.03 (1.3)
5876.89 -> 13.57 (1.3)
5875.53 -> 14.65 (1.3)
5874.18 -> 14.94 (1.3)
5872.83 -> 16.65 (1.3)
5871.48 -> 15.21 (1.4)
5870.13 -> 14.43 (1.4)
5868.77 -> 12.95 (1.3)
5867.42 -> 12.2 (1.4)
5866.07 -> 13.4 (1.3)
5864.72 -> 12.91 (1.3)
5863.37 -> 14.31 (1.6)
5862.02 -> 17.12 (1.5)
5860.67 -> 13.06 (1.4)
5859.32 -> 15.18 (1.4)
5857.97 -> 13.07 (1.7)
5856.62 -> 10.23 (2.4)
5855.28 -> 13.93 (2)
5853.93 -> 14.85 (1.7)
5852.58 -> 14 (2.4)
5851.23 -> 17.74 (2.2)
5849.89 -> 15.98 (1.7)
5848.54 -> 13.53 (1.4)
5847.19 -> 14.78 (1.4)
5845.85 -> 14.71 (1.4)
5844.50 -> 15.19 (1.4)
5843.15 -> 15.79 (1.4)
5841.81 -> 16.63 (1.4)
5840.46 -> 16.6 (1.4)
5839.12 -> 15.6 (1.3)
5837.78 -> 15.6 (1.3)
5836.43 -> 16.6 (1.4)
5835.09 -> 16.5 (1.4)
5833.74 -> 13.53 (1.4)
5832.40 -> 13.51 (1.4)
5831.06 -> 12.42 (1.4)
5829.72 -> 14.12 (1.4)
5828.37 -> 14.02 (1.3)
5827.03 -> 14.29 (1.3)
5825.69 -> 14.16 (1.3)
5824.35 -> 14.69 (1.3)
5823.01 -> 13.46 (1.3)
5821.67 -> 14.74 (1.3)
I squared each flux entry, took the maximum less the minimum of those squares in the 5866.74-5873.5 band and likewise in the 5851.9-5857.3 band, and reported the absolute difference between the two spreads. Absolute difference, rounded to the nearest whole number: 13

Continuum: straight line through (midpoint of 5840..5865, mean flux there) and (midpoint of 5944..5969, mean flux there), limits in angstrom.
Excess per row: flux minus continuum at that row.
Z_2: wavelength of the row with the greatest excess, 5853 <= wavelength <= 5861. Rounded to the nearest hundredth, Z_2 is 5859.32 angstrom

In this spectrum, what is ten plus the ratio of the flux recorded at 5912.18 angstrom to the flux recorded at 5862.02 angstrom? 10.88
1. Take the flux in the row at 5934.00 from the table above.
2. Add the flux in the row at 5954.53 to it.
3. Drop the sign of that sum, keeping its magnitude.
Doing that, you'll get 27.5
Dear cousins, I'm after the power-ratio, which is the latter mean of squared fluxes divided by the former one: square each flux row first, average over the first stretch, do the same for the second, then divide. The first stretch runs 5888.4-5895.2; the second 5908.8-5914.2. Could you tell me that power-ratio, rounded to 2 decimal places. 1.48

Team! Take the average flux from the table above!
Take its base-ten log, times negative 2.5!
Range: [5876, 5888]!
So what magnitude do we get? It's -2.83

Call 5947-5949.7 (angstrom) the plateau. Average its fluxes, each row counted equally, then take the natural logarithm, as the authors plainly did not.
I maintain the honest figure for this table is 2.60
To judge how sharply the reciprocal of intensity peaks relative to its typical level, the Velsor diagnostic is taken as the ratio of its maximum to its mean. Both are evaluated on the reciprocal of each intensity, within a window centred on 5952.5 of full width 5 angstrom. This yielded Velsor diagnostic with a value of 1.09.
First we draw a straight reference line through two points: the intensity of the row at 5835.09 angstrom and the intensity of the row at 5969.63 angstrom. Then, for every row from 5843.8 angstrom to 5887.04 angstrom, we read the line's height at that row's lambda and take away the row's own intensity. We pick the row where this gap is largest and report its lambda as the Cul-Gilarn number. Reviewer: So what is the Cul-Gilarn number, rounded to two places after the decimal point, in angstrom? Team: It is 5882.30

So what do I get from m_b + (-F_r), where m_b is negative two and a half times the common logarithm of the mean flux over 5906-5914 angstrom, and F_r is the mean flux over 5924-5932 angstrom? -16.2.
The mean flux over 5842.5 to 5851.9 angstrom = 15.4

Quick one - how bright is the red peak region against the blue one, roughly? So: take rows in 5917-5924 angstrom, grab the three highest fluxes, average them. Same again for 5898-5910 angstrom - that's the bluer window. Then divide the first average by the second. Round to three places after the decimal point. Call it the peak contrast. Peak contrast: 1.035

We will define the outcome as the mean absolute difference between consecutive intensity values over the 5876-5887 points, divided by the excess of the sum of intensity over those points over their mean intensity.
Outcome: 0.038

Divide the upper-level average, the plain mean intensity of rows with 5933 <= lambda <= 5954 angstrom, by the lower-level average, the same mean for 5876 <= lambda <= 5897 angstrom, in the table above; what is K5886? 1.09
